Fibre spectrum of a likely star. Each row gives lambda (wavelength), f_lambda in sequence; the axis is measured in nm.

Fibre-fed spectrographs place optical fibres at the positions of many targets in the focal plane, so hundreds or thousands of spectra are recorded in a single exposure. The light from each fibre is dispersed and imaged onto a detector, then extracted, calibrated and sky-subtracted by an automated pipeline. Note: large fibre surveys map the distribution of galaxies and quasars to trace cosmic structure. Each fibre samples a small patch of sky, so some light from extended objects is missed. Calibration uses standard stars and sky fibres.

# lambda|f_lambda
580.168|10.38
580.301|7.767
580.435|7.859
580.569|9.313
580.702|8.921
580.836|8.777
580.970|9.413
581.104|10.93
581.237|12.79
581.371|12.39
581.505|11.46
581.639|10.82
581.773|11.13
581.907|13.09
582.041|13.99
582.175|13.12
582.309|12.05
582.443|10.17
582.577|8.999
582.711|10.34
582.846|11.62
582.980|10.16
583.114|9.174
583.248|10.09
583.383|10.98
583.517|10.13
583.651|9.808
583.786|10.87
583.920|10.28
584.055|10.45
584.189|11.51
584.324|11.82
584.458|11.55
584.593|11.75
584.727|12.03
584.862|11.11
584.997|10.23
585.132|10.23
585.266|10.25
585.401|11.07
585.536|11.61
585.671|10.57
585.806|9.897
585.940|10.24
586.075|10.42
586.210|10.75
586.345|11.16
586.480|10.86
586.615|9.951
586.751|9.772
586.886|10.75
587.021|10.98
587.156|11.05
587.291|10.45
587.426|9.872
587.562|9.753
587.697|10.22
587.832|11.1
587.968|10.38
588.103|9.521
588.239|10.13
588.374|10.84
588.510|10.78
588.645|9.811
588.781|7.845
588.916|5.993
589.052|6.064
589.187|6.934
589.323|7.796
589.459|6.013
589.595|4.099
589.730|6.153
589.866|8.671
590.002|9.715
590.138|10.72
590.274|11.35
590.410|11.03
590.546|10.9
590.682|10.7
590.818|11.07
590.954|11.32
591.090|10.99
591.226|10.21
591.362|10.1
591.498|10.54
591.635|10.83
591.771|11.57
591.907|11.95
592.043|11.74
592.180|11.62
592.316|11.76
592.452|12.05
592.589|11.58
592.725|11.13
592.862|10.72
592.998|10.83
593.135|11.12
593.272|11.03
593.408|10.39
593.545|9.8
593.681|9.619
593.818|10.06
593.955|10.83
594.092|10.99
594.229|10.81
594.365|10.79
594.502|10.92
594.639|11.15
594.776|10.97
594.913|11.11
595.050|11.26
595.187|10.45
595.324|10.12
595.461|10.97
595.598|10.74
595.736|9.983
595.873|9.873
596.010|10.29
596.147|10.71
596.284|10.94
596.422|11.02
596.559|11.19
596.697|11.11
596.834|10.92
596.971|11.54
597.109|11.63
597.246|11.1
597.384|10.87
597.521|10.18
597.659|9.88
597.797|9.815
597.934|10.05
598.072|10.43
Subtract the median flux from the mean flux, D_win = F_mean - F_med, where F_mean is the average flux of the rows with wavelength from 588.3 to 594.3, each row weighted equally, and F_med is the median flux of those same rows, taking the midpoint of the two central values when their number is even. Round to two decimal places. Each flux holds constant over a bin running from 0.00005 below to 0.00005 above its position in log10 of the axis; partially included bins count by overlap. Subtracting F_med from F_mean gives -0.79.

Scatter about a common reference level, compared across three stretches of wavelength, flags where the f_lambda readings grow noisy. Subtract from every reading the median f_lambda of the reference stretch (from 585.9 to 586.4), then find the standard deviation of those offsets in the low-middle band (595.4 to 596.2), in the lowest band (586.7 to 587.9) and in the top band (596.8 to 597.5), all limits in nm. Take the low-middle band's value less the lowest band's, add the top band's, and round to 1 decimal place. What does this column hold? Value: 0.2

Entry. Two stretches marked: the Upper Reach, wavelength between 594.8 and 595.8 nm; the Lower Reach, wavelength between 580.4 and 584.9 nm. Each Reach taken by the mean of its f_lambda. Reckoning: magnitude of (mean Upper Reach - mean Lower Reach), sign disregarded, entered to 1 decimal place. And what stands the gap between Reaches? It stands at 0.2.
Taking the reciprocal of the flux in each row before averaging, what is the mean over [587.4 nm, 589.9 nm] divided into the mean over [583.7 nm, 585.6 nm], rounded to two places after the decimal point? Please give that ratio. 0.72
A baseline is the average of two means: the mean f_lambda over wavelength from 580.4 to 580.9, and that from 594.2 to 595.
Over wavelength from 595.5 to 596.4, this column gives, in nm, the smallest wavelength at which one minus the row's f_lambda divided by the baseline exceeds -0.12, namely 595.598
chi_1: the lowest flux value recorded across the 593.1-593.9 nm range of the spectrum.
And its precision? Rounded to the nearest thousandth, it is 9.619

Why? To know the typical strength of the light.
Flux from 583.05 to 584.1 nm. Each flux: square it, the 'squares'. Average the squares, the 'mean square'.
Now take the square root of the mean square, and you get 10.2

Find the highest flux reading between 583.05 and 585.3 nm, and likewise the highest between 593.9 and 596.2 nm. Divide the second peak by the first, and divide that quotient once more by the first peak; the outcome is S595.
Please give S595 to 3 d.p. 0.078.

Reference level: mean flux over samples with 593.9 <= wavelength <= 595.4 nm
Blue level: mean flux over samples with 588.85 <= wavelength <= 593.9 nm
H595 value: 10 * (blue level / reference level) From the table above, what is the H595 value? 9.2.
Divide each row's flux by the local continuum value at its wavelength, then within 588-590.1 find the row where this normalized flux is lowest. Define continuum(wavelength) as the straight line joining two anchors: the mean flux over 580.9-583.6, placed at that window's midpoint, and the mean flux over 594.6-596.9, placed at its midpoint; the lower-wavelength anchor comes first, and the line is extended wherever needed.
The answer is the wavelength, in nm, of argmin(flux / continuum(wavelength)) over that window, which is 589.595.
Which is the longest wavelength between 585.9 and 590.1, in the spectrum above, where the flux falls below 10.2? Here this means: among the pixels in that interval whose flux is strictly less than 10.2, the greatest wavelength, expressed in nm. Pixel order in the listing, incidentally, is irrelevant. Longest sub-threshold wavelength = 590.002 nm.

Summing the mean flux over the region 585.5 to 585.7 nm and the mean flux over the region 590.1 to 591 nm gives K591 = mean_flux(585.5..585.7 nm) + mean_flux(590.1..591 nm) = 22.1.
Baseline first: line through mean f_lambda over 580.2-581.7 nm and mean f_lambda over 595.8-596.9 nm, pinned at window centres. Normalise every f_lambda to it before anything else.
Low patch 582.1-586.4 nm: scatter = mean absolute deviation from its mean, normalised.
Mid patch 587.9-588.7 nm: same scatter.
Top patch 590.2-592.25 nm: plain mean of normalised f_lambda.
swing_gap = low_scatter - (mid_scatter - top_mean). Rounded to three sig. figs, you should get 1.08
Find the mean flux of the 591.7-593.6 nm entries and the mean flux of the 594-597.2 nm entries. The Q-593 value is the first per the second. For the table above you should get 1.04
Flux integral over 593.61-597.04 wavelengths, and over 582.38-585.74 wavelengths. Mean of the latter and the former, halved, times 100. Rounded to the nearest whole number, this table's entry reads 1817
